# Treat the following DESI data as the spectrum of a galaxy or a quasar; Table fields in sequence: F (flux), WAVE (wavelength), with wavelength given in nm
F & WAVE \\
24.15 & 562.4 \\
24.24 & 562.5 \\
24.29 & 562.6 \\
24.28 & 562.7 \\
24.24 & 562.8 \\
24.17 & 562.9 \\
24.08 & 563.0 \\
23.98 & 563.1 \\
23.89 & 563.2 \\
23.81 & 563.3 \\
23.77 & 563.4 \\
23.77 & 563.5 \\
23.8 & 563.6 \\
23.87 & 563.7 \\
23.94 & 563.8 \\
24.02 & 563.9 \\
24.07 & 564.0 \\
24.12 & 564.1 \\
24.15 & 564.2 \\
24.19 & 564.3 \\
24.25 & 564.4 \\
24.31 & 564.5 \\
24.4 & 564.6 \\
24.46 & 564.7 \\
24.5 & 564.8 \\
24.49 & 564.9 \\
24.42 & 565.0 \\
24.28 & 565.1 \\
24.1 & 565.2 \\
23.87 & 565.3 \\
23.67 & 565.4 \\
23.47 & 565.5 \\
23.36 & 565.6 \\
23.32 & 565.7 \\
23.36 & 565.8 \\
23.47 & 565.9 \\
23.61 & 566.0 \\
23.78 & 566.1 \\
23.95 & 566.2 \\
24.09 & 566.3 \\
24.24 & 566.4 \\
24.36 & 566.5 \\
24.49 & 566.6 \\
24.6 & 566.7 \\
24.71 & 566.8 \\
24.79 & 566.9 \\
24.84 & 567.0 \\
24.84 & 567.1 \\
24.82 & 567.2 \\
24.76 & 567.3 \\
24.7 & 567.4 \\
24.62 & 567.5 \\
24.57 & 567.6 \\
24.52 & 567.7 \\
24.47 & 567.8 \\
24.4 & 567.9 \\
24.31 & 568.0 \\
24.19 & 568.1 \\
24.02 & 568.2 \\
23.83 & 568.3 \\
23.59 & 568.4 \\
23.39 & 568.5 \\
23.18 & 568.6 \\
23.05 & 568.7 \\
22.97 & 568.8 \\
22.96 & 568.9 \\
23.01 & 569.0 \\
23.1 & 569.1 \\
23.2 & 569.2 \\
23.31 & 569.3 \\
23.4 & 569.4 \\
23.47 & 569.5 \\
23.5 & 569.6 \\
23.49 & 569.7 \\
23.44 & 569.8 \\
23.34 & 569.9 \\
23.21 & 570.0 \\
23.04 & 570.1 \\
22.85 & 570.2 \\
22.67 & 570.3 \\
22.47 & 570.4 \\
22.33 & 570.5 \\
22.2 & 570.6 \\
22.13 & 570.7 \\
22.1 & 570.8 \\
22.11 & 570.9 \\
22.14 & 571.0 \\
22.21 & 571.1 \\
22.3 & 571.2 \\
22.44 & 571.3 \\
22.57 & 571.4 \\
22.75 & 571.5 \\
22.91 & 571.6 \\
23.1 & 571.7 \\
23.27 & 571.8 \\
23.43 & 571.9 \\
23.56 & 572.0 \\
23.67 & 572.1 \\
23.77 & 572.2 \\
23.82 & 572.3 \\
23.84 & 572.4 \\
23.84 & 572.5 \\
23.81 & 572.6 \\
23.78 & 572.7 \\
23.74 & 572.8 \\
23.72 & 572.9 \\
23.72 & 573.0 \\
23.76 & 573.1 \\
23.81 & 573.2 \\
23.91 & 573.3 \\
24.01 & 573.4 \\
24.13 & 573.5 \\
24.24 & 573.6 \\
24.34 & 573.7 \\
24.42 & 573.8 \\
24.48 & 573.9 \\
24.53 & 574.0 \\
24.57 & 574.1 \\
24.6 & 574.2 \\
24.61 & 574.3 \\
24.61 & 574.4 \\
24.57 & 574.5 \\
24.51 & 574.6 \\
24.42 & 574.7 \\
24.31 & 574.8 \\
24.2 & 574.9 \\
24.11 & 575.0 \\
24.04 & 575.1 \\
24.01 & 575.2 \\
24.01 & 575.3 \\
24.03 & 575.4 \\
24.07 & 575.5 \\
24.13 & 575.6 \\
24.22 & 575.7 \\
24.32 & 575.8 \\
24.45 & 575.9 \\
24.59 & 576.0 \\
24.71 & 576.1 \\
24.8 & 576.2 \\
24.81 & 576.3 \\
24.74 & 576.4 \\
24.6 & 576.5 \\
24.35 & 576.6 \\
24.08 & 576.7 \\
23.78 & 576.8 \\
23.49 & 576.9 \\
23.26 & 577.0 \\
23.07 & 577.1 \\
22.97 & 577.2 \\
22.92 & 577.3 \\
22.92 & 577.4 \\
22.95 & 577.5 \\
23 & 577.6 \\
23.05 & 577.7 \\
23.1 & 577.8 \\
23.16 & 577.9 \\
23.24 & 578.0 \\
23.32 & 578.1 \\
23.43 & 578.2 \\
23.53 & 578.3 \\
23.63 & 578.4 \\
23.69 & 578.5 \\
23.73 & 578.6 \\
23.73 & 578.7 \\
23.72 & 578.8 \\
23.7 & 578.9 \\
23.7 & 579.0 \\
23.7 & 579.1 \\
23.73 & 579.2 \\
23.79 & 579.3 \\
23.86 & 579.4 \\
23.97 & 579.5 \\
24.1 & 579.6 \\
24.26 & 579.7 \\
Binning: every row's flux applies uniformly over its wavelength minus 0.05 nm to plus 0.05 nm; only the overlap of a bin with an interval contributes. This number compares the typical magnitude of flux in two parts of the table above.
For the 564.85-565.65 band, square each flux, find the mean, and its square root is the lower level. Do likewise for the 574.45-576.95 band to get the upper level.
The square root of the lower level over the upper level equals 0.99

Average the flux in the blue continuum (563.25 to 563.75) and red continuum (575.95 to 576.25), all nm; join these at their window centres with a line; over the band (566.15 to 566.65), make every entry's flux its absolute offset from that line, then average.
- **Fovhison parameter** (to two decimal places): 0.23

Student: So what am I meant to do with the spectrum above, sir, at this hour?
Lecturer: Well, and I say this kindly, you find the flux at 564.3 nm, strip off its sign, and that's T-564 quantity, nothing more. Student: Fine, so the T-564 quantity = 24.2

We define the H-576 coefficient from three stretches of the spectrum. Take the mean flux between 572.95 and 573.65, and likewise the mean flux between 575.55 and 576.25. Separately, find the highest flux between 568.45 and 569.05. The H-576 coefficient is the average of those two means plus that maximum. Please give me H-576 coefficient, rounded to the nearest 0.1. 47.6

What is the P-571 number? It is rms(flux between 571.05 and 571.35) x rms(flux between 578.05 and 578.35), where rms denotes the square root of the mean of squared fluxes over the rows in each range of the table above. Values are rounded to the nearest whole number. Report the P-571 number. 523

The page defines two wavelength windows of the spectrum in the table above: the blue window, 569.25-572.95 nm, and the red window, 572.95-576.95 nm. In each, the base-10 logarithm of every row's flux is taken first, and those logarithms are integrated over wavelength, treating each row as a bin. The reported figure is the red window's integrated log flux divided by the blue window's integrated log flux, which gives 1.1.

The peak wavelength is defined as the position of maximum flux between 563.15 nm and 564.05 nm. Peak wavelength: 564.0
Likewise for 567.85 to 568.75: 567.9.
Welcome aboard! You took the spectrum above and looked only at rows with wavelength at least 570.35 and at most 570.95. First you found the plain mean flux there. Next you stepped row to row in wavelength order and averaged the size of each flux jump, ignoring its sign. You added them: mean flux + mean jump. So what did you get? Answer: 22.3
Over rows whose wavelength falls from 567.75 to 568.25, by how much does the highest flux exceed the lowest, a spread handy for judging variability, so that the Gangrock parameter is 0.45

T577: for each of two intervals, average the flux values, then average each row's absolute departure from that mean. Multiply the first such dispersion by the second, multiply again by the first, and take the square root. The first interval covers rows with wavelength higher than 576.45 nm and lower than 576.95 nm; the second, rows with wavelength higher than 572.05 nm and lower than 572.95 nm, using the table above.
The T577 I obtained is 0.073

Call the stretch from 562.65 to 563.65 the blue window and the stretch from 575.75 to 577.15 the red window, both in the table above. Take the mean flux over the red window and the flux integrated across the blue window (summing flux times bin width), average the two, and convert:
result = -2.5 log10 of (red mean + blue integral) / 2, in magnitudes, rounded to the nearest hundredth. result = -3.45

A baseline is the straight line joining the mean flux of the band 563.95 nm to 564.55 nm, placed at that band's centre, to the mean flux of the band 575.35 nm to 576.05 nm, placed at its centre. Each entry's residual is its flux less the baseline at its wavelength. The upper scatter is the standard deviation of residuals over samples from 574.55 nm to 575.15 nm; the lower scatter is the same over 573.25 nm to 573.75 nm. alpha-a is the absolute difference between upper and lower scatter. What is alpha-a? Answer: 0.01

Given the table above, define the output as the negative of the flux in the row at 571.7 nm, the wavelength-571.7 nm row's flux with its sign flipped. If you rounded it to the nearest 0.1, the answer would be -23.1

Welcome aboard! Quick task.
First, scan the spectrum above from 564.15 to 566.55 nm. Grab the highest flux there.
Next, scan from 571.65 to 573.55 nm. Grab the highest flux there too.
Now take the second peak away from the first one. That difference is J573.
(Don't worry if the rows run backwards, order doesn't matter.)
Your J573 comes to 0.4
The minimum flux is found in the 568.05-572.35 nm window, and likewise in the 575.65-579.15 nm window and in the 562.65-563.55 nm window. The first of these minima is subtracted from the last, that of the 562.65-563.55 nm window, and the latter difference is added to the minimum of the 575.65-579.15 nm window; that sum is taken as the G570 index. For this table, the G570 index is 24.6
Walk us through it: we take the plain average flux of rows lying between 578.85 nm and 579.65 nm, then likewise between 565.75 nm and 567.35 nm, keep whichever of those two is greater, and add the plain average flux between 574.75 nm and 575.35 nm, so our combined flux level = 48.4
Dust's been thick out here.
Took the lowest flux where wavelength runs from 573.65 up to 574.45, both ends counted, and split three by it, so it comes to 0.1233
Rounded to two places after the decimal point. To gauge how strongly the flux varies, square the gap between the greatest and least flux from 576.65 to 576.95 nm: 0.35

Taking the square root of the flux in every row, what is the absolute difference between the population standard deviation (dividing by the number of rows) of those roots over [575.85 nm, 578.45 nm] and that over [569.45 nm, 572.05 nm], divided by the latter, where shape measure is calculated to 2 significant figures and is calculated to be 0.30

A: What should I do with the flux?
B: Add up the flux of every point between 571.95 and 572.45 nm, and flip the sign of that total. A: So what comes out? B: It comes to -119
